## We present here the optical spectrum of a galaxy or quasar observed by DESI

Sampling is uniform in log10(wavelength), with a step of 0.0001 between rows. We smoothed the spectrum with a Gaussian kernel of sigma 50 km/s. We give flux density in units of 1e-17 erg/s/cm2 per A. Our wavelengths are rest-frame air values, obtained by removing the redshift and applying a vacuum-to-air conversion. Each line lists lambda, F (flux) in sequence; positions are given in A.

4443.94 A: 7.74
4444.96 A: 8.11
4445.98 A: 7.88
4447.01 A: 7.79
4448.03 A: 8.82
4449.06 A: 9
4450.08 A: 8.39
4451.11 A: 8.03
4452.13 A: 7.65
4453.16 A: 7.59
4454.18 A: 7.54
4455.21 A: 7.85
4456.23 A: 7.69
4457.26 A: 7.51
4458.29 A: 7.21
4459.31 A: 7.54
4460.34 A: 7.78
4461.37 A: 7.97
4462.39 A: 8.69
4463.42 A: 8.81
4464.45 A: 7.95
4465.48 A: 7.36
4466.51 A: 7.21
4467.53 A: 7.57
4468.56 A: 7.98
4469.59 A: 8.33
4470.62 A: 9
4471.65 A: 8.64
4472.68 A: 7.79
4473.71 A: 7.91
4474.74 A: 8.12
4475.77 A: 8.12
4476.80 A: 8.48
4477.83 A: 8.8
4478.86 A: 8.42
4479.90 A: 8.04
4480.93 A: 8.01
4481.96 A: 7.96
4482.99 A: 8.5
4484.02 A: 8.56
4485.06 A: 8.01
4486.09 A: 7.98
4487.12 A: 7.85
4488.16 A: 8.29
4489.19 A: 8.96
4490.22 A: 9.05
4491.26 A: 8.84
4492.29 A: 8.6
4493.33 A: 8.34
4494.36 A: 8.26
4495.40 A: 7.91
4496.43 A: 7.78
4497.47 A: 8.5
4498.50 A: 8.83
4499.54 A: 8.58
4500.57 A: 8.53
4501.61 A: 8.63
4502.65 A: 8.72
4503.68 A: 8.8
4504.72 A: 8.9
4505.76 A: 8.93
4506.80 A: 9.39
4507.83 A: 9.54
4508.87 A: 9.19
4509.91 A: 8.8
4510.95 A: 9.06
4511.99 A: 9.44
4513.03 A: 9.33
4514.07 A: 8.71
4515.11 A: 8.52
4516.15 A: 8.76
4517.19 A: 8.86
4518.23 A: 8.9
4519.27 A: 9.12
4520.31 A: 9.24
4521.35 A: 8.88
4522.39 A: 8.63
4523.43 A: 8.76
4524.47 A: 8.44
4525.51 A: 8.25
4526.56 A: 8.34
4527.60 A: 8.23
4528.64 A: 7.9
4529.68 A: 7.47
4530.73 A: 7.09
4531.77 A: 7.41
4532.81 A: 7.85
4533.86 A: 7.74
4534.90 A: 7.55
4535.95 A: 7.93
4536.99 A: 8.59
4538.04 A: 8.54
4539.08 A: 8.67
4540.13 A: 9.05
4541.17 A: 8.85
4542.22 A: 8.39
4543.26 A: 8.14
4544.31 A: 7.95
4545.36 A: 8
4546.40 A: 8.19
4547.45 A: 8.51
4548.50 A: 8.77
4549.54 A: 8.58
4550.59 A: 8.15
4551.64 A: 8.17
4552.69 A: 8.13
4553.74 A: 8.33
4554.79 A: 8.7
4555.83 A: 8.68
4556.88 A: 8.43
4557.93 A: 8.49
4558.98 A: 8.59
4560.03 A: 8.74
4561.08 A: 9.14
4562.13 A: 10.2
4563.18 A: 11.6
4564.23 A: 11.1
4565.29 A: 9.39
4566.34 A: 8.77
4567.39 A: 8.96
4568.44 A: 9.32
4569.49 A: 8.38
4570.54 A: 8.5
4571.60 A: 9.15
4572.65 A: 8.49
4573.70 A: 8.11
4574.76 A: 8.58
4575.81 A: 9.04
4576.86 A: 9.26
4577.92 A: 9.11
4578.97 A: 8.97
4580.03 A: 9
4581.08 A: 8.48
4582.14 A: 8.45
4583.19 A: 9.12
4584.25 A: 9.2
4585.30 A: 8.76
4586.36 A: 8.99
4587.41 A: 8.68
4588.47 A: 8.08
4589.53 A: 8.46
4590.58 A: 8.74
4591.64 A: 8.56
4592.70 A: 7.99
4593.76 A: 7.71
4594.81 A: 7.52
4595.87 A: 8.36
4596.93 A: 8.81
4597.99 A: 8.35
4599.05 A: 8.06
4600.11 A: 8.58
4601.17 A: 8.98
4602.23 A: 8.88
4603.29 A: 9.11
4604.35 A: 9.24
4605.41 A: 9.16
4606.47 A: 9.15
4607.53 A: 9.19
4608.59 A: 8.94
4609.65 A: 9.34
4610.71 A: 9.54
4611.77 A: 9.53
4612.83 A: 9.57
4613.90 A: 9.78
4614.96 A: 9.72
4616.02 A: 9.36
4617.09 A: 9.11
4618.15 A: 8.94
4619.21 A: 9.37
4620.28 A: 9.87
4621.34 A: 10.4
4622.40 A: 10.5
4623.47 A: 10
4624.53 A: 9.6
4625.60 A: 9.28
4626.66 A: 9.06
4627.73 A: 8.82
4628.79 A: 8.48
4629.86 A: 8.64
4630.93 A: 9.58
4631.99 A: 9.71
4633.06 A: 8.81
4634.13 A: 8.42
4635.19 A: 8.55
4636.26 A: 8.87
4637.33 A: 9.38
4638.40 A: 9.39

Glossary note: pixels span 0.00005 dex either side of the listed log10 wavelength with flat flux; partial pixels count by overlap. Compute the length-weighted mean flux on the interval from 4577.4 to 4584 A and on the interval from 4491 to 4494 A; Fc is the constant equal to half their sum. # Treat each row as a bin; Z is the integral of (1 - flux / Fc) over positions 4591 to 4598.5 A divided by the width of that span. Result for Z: 0.060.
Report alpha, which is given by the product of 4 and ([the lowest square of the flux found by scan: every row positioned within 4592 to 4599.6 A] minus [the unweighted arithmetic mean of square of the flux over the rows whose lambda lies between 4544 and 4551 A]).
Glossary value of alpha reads -50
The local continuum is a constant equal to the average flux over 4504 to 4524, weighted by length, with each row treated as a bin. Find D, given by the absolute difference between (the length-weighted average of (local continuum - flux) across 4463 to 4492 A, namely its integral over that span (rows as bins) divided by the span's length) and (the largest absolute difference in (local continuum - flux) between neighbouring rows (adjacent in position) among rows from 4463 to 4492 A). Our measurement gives 0.10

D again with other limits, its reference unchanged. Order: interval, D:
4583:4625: 0.88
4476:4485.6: 0.14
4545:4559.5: 0.15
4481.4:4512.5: 0.35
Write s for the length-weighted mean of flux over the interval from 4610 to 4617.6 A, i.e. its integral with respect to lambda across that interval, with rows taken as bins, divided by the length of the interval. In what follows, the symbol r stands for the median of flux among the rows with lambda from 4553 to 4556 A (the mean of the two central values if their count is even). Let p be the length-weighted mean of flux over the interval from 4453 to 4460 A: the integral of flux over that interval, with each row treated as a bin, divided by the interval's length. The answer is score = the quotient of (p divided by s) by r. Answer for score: 0.092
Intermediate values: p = 7.57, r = 8.7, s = 9.5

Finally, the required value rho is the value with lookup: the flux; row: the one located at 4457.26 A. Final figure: 7.51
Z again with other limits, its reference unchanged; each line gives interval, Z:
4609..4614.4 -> -0.094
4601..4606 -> -0.042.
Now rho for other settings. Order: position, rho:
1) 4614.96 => 9.72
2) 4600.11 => 8.58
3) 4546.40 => 8.19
